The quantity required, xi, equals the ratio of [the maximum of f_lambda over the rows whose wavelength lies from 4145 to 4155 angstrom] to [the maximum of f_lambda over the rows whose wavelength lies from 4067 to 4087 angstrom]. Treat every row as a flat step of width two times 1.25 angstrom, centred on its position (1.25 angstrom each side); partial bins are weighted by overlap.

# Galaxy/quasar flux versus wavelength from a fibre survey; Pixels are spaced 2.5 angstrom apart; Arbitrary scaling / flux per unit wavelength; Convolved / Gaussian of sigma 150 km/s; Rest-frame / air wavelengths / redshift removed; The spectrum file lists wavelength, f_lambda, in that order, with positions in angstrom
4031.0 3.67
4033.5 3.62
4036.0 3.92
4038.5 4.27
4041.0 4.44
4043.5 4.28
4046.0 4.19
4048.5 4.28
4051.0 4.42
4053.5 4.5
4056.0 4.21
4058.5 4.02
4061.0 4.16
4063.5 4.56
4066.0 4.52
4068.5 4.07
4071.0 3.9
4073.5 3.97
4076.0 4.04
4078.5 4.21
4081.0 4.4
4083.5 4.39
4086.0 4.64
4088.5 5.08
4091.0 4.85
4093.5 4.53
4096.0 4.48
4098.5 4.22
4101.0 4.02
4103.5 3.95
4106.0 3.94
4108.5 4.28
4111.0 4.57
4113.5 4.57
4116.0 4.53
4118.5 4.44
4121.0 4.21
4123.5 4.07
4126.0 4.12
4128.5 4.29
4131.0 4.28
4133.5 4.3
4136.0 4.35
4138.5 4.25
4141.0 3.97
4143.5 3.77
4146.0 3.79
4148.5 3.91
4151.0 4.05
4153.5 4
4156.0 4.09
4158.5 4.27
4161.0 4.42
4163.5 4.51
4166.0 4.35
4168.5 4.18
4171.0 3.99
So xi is 0.87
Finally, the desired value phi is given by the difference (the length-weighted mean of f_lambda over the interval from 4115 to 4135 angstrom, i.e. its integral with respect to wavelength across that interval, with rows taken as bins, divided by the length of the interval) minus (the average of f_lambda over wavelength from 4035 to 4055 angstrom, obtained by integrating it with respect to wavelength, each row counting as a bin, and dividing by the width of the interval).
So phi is -0.01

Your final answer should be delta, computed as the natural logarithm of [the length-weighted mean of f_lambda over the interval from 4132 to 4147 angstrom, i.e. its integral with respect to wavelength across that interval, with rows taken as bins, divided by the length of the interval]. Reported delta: 1.41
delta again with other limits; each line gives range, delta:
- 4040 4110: 1.46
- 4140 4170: 1.41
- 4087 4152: 1.45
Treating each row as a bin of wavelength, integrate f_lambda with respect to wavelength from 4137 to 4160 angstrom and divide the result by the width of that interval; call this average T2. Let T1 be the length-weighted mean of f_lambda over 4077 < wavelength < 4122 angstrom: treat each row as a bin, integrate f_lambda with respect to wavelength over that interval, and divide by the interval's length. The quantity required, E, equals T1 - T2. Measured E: 0.39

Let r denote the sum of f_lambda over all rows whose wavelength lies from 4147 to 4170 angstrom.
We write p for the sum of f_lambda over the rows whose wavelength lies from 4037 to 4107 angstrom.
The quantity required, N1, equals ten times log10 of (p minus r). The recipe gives 19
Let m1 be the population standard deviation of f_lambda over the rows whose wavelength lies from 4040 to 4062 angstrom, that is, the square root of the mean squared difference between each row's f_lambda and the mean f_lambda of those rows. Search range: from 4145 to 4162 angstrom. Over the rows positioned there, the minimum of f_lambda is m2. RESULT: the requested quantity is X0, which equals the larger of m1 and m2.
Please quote 3.8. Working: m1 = 0.14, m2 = 3.79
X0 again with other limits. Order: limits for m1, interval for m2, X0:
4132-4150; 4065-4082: 3.9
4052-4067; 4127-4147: 3.8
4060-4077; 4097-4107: 3.9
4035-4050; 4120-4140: 4.1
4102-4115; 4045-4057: 4.2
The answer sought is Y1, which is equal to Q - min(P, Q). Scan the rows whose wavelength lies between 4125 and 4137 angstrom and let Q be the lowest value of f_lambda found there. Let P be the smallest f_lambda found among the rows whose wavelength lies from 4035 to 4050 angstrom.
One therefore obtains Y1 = 0.20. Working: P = 3.92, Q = 4.12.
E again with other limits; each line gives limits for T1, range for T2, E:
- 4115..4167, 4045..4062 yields -0.07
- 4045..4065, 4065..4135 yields -0.02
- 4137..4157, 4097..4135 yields -0.27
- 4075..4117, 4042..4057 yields 0.08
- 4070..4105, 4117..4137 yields 0.07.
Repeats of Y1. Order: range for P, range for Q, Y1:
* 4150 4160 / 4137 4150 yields 0.00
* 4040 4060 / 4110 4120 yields 0.42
